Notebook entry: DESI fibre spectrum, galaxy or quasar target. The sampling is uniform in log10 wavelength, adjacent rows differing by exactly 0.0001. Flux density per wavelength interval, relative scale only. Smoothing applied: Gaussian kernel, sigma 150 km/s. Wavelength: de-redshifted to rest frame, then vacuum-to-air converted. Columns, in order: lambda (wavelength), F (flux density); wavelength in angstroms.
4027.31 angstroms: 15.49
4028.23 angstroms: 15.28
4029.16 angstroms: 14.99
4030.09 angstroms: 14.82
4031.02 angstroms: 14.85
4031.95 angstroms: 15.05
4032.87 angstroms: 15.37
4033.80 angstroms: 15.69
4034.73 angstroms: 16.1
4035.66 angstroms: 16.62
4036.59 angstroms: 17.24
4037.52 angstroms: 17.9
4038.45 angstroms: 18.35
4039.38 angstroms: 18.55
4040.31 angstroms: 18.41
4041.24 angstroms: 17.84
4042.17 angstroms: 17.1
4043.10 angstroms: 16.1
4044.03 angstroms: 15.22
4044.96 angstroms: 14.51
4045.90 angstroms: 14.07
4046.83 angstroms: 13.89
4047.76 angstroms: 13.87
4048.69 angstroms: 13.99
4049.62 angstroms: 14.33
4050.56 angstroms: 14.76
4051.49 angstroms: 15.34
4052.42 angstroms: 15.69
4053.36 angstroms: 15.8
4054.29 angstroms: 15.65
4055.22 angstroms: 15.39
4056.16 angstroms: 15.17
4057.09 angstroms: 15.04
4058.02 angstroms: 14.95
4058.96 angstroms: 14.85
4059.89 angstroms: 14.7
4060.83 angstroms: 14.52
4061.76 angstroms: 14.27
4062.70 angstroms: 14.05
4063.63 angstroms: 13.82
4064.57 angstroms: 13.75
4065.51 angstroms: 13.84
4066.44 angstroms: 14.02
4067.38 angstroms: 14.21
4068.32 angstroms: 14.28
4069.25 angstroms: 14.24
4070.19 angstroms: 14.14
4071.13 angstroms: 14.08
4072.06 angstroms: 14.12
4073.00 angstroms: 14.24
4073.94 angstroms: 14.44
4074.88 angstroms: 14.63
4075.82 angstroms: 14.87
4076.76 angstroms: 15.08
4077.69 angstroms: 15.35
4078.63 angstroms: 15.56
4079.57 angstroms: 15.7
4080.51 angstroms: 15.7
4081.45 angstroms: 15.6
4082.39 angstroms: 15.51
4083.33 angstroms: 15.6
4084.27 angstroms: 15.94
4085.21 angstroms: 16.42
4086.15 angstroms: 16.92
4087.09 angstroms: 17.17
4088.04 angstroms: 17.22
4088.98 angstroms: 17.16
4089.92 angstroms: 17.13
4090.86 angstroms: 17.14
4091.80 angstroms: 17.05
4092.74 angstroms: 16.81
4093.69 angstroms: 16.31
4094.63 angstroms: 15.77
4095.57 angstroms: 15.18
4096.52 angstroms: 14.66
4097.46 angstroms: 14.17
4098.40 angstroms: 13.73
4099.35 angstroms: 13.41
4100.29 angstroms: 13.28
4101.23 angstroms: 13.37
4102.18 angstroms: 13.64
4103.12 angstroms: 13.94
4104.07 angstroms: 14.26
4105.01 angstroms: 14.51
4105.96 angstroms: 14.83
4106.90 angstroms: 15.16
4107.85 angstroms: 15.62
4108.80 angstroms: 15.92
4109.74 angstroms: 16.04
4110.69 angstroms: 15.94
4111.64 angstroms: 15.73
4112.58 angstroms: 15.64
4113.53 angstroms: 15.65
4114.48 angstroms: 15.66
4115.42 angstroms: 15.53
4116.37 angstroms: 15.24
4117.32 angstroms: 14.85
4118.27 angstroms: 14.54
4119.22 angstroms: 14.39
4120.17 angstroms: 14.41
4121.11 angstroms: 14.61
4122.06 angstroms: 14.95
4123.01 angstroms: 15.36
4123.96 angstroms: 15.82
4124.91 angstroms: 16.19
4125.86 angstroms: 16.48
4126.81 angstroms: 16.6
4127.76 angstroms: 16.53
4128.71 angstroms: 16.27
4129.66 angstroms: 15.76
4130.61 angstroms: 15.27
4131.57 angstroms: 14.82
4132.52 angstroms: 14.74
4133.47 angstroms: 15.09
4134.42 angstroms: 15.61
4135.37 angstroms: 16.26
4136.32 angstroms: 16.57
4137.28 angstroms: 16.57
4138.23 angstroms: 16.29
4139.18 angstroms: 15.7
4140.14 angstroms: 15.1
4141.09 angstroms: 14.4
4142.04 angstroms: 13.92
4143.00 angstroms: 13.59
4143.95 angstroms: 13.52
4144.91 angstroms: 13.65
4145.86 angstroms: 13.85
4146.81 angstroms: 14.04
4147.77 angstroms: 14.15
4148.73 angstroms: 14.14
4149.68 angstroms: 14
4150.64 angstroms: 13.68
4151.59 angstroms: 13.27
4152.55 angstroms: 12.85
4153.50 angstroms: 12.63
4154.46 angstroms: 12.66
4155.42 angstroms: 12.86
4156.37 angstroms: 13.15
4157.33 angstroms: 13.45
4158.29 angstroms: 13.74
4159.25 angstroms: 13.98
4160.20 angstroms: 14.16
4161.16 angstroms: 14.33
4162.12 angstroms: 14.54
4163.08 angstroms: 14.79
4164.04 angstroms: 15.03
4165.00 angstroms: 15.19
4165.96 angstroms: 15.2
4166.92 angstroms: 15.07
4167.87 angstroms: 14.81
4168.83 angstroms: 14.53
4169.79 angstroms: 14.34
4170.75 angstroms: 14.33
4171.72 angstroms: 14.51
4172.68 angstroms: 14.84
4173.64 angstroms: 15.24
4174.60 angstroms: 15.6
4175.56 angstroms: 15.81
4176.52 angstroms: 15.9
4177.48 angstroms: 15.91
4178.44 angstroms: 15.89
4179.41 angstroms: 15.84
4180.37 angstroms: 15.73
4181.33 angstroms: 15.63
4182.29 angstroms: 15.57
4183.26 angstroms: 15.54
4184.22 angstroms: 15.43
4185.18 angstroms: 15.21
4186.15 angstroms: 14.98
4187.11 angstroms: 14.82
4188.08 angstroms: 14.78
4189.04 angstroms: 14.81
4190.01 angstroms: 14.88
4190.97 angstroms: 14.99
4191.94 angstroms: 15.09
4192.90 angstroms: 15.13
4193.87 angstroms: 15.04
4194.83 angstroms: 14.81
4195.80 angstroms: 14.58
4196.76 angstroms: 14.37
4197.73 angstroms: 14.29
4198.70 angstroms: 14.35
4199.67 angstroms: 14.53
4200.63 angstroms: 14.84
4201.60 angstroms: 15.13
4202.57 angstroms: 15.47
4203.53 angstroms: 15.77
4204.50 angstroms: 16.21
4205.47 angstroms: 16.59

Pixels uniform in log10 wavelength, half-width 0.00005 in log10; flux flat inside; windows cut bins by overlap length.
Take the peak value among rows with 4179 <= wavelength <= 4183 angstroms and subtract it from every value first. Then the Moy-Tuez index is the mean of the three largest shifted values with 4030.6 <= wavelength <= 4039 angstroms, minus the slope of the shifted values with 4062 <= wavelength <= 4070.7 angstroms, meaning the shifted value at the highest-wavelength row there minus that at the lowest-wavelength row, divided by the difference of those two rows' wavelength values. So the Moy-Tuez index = 2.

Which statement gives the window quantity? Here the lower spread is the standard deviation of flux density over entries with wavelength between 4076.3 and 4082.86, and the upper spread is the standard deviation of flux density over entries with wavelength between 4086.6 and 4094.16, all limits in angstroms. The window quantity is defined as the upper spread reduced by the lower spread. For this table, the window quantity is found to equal 0.08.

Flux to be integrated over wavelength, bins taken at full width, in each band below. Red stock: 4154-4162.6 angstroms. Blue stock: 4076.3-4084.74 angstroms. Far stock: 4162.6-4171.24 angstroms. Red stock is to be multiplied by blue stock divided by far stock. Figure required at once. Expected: 121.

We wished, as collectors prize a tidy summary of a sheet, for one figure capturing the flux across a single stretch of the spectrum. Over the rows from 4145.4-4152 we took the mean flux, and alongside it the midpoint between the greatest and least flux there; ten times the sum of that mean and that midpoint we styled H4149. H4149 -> 276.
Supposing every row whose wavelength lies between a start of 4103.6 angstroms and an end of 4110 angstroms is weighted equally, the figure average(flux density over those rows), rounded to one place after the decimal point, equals 15.2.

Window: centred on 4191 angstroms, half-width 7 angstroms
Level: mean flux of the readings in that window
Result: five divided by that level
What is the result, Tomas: 0.336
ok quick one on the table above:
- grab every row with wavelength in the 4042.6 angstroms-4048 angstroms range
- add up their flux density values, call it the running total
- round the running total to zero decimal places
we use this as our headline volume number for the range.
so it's 88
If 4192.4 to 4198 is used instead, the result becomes 88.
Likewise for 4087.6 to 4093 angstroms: 103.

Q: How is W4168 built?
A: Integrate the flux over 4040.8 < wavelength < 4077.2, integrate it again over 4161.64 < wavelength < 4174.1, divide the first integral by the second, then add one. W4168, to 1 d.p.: 3.9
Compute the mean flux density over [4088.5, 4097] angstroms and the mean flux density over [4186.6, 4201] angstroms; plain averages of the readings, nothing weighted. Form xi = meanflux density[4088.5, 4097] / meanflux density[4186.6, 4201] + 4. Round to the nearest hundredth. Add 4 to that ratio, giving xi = 5.11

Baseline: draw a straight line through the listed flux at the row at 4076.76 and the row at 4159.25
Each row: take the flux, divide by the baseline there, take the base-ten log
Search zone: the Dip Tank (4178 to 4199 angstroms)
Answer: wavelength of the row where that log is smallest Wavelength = 4197.73 angstroms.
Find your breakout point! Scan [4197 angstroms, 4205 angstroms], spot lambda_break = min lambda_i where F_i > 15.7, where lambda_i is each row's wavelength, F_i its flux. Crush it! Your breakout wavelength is 4203.53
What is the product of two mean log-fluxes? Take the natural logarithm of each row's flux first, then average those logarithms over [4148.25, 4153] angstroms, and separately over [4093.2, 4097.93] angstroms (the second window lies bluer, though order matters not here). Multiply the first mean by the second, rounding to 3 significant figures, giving 7.10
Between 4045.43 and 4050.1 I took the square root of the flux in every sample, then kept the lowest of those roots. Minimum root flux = 3.72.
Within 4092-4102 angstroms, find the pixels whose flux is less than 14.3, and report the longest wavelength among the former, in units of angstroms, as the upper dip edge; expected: 4101.23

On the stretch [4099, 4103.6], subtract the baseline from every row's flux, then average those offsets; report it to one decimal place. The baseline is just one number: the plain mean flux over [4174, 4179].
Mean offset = -2.3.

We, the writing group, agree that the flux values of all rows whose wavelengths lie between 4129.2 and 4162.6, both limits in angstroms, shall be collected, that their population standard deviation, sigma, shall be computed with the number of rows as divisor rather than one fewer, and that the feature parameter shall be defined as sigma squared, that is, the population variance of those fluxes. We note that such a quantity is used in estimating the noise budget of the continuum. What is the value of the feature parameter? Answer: 1.2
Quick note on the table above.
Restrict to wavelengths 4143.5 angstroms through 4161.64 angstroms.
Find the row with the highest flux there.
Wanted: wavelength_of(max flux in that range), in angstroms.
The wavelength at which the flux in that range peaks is 4161.16 angstroms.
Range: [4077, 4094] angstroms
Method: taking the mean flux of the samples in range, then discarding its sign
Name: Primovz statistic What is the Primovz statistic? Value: 16.3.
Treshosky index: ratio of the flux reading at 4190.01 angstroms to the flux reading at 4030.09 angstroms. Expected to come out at 1.00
